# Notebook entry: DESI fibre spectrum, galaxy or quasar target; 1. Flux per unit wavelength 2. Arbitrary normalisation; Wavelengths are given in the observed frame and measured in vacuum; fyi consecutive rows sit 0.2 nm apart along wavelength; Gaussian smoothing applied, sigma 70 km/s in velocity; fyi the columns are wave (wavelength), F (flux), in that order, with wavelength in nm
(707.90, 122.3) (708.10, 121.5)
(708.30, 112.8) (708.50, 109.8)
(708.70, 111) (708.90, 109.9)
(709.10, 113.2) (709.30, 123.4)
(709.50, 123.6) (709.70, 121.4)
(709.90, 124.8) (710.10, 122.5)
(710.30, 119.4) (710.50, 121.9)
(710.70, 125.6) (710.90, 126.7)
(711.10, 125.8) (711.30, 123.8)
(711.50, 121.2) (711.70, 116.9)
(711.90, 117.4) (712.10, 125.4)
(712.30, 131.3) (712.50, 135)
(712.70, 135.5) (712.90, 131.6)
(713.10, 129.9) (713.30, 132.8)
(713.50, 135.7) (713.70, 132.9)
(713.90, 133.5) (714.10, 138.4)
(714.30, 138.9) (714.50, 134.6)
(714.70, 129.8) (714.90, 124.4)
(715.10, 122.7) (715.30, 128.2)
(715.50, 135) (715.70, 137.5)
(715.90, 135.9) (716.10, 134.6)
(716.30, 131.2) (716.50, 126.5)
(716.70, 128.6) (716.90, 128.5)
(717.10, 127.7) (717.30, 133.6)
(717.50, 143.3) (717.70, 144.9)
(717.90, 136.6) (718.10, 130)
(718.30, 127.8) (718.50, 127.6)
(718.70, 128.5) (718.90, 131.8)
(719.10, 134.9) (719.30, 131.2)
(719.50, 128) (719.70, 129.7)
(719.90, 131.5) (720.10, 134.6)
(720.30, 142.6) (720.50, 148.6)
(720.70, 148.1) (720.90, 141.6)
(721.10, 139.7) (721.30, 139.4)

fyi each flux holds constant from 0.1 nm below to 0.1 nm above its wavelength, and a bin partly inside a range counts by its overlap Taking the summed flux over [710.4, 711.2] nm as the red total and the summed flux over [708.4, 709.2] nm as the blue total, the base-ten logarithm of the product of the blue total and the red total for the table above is 5.35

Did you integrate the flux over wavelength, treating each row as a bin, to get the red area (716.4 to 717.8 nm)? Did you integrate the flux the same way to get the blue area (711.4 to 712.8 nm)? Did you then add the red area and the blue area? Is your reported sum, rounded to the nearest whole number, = 363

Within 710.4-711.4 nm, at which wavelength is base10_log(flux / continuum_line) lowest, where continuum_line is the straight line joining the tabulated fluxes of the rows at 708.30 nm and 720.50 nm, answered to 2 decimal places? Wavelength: 711.30 nm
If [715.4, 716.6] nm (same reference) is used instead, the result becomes 716.50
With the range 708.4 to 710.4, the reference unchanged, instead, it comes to 708.90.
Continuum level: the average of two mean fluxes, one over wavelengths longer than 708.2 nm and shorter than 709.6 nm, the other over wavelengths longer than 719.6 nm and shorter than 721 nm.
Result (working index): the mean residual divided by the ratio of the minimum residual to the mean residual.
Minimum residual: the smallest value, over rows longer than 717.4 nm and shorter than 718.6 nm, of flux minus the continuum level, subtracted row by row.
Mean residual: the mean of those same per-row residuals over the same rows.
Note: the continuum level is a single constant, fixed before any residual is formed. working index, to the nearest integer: 144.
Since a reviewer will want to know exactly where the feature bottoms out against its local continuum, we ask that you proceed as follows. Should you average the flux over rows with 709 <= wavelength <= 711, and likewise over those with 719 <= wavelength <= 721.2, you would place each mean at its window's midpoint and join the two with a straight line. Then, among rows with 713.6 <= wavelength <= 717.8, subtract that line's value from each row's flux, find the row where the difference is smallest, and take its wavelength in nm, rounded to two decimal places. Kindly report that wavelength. 715.10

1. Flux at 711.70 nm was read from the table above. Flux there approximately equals 116.9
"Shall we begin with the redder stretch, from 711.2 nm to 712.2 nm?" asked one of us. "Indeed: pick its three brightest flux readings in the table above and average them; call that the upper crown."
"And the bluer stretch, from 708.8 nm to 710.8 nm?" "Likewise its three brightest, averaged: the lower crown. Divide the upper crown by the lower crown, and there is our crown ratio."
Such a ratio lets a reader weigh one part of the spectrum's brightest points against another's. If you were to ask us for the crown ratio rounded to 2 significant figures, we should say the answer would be 0.99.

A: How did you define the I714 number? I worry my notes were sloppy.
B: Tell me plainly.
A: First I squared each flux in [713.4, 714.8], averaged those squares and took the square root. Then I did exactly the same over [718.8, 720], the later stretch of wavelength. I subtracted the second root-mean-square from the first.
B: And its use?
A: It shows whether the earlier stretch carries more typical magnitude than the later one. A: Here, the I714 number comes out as 4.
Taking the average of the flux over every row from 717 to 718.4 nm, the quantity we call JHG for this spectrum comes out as 135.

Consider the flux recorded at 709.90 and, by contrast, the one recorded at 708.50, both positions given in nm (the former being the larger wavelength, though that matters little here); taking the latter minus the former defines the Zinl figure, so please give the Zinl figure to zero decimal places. -15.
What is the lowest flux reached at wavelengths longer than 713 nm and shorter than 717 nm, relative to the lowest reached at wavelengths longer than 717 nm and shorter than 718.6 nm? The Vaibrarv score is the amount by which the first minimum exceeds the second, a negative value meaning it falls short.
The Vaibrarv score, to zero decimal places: -5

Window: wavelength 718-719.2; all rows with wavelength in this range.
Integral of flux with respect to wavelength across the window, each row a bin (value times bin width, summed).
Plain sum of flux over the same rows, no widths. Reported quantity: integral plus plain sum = 937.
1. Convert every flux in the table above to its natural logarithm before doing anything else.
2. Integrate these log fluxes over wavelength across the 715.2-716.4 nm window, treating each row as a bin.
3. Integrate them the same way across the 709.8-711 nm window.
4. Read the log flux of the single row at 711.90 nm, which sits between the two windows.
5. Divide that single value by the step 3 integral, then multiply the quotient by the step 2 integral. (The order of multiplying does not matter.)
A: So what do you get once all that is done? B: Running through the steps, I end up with 4.84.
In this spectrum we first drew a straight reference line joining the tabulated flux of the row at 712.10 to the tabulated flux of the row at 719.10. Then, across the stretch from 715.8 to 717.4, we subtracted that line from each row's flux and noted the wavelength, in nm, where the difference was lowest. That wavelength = 716.50 nm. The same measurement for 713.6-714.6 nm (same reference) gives 713.70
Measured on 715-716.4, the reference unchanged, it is 715.10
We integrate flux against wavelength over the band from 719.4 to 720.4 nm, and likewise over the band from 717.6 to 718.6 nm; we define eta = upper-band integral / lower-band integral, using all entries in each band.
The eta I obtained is 1.00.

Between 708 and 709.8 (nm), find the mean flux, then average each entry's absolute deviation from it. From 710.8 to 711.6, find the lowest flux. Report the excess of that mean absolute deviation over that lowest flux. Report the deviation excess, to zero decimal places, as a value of -116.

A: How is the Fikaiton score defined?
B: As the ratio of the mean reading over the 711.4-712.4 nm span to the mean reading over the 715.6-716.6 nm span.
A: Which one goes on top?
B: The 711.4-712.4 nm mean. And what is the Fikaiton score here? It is 0.920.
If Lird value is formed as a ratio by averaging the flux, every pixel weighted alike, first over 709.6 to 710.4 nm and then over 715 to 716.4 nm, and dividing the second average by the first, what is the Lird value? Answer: 1.08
